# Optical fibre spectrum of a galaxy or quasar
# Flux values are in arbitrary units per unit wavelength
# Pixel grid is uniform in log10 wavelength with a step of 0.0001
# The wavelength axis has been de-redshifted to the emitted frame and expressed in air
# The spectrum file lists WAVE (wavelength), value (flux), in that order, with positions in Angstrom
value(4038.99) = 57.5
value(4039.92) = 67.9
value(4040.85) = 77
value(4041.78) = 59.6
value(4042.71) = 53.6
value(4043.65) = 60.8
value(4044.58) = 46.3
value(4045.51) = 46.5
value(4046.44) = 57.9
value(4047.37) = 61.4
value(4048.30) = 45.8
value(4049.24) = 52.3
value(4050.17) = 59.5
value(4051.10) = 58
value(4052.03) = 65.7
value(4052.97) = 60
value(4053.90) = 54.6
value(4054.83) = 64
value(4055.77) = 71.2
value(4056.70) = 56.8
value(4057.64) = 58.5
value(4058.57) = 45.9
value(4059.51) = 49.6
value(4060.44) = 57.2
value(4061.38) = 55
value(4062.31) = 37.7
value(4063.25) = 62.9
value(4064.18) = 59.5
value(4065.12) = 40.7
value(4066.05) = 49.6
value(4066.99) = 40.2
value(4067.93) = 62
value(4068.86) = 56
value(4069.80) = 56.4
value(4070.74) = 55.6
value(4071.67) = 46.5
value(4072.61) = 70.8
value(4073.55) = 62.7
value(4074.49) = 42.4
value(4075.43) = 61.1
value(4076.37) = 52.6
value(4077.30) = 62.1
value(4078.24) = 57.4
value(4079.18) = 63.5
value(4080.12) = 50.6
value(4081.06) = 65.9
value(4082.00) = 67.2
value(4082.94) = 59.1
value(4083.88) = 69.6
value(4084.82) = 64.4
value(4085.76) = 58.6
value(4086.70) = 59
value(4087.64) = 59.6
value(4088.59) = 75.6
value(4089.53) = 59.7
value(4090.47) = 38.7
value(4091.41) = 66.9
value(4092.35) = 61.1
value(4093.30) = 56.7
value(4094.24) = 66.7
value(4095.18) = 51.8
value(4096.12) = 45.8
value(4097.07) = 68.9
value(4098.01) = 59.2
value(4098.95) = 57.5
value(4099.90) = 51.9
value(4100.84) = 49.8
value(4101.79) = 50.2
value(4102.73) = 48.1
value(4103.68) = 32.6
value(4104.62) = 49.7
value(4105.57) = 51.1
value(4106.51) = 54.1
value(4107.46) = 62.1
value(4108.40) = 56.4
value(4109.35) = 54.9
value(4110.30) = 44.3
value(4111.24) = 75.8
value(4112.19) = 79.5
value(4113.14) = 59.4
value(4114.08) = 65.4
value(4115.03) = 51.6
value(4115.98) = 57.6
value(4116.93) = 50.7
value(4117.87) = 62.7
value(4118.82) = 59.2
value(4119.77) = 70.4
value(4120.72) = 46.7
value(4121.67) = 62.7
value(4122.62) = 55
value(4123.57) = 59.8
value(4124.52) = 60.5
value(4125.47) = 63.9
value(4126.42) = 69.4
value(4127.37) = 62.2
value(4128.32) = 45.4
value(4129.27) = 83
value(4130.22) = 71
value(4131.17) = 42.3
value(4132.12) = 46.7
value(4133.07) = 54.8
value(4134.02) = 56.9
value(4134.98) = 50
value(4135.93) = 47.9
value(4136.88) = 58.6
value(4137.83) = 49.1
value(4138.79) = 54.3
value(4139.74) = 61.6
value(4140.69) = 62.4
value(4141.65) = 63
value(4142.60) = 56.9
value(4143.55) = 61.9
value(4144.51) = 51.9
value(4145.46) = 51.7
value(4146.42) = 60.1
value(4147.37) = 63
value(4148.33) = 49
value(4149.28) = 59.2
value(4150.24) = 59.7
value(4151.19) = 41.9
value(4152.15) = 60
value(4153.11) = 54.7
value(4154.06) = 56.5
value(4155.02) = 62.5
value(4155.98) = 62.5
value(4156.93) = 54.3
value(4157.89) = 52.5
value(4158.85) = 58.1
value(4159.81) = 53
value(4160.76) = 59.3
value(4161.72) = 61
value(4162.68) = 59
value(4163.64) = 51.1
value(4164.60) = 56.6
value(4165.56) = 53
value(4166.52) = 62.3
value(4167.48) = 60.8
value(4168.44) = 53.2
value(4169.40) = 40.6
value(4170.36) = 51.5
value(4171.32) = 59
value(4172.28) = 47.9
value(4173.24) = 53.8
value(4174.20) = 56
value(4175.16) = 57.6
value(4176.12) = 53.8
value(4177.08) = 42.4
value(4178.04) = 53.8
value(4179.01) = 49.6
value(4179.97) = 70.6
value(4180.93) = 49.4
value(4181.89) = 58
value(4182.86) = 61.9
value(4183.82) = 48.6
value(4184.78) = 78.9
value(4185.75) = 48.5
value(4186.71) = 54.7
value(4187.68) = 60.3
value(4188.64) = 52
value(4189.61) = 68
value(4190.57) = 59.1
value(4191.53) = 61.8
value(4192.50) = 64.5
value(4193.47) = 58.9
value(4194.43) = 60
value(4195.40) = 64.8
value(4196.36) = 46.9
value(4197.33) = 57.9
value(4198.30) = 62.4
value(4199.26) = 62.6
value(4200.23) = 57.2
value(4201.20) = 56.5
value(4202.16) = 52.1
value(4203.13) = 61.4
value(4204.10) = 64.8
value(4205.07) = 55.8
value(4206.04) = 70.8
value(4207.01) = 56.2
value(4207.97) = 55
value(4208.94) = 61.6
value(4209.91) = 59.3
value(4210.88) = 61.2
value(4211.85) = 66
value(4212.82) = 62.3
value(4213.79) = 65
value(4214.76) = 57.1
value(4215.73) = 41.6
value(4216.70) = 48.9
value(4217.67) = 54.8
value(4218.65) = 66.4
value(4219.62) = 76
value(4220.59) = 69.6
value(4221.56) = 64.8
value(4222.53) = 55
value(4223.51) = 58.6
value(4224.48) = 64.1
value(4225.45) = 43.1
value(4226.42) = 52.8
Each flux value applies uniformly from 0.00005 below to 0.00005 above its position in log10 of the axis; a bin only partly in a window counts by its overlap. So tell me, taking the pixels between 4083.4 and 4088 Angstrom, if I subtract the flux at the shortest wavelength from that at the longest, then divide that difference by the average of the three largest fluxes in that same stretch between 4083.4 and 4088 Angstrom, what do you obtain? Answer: -0.2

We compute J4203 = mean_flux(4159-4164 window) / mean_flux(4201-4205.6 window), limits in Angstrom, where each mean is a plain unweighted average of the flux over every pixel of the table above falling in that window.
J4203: 0.98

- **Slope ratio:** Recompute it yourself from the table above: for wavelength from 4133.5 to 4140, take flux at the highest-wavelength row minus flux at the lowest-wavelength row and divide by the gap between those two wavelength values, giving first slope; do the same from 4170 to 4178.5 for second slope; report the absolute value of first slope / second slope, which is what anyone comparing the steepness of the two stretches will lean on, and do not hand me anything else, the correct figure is 2.7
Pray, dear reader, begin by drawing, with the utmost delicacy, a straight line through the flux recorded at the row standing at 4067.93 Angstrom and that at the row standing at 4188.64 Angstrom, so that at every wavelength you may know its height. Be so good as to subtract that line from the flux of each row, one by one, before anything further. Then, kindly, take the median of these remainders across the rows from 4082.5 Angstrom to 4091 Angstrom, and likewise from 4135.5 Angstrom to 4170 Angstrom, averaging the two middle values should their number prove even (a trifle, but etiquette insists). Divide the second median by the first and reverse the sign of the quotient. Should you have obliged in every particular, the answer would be 3.2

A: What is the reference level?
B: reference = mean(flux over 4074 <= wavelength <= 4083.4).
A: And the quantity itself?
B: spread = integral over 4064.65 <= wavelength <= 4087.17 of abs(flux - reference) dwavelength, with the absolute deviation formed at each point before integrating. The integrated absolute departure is 152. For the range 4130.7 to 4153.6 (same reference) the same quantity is 128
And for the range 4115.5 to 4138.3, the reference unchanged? 171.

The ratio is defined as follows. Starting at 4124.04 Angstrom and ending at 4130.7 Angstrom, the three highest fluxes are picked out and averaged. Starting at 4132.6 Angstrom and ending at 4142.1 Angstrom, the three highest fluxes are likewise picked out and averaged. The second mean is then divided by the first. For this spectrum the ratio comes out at 0.84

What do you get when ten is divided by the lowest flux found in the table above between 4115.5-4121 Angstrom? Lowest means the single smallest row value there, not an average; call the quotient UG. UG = 0.214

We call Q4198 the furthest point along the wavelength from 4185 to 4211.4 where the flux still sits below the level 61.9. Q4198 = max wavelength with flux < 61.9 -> 4210.88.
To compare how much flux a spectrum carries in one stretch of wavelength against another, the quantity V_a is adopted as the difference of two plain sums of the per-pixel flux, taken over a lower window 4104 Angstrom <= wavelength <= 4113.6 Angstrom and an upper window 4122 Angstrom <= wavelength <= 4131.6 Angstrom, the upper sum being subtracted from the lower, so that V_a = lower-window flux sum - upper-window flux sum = -25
